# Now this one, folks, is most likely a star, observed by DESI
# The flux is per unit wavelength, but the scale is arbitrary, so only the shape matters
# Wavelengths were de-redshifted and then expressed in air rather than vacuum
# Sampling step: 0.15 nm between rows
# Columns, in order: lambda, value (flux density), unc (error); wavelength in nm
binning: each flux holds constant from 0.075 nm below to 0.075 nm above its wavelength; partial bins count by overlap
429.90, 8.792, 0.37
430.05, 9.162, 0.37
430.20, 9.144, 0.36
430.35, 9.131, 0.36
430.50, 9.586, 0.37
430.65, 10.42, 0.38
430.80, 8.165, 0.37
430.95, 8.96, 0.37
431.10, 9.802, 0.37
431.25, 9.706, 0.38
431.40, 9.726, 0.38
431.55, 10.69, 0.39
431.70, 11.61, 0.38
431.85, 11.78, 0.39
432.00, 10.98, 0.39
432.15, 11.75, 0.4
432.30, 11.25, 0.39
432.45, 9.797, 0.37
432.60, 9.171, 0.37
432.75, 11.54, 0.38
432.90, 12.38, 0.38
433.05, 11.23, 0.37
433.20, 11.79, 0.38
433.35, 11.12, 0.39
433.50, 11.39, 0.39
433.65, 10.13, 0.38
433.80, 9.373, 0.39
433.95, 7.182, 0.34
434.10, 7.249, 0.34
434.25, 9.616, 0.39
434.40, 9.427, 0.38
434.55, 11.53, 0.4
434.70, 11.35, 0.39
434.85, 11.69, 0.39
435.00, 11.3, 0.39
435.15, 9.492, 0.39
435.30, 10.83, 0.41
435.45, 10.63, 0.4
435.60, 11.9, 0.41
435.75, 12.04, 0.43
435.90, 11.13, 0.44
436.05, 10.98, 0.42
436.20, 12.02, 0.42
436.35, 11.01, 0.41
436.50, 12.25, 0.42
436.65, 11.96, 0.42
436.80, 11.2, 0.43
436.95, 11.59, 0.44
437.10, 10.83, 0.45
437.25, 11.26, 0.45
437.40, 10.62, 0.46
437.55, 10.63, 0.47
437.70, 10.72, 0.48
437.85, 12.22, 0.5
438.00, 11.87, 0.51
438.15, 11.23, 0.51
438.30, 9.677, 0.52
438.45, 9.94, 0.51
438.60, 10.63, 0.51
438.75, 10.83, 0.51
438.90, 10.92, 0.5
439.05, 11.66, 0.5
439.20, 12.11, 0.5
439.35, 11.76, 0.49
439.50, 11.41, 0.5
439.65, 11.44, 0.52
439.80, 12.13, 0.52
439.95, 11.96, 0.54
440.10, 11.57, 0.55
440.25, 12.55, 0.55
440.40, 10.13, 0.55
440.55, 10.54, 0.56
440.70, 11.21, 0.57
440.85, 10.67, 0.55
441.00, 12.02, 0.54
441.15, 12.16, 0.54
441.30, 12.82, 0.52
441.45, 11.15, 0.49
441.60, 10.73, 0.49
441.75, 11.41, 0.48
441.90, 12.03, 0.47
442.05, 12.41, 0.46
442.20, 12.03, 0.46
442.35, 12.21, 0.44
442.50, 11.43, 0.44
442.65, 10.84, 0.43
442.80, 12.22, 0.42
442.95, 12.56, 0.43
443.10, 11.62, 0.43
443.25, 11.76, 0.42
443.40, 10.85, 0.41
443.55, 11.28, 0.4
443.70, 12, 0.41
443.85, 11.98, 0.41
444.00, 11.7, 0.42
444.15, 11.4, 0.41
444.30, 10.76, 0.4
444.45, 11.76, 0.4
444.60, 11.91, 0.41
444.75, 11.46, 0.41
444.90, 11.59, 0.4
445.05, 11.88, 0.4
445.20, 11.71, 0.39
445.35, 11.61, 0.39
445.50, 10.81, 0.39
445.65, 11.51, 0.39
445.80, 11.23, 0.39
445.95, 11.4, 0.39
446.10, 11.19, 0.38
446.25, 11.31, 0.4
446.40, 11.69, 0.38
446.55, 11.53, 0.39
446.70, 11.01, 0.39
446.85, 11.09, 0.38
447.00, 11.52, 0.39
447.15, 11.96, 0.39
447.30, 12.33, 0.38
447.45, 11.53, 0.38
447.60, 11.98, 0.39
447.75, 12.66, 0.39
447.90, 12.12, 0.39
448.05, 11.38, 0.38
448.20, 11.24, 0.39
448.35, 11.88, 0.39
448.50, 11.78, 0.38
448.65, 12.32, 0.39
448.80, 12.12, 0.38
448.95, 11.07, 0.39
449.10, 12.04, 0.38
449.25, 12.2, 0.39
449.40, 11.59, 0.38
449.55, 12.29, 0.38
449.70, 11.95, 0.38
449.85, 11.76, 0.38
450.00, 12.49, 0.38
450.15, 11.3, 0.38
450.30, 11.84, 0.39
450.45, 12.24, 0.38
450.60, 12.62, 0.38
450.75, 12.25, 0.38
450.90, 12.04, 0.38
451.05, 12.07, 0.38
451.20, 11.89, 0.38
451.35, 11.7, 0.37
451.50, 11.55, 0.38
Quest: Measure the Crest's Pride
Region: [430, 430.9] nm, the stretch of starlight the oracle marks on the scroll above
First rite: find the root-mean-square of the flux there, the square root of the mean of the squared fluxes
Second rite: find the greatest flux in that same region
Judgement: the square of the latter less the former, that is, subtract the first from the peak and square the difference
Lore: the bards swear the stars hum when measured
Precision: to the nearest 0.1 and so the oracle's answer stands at 1.3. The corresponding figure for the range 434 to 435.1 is 1.6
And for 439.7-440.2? 0.1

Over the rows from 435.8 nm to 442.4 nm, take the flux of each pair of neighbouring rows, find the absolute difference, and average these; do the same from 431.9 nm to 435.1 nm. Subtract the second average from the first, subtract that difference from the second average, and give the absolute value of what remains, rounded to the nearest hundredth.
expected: 1.28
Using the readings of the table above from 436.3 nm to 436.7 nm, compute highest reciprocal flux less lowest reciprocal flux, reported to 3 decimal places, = 0.009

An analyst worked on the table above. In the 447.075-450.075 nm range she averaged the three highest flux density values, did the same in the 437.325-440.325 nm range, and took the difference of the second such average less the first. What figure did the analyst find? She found -0.2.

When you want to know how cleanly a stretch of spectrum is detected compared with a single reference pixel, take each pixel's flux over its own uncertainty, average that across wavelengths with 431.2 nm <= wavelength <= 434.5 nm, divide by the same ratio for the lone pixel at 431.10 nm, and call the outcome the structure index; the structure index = 1.03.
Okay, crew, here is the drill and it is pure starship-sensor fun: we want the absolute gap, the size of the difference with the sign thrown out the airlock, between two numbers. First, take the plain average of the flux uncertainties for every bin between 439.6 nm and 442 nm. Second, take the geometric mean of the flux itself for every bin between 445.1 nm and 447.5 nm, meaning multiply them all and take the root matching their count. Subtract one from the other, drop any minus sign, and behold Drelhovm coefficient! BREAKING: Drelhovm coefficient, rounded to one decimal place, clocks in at 10.9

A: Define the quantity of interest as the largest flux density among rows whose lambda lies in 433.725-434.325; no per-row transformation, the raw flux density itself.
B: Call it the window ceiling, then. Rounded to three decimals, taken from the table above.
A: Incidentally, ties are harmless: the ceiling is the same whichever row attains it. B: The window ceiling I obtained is 9.616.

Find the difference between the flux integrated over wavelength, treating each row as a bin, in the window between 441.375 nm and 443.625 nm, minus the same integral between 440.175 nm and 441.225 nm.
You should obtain 14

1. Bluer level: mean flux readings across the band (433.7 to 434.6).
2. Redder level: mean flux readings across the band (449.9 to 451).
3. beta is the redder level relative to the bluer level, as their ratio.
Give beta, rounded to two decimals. 1.34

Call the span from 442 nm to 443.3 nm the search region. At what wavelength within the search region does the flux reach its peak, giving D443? 442.95 nm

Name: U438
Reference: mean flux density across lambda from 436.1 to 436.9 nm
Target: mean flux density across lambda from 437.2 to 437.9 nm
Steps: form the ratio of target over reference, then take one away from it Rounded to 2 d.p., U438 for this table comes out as -0.05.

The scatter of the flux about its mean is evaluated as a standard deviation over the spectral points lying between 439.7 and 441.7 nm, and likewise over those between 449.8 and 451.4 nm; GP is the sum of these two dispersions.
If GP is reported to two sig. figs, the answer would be 1.2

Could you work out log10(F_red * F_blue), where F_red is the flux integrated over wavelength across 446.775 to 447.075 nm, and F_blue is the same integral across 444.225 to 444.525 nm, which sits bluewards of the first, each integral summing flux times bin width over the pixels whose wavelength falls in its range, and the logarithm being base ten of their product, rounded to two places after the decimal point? 1.06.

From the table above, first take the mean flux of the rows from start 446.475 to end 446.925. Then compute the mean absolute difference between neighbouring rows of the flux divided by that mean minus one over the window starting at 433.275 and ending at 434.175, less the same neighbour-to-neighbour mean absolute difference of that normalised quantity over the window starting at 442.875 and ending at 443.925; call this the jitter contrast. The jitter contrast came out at 0.034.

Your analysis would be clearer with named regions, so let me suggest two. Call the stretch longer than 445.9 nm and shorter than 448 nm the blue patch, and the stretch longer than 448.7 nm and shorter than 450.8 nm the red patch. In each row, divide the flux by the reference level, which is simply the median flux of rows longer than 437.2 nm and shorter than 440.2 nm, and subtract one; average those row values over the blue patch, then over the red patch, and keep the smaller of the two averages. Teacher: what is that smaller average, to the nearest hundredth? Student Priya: 0.03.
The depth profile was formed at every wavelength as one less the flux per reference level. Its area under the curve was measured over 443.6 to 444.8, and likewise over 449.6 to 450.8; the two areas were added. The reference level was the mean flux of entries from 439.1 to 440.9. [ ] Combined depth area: -0.08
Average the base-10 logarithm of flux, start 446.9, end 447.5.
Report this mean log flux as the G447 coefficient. 1.07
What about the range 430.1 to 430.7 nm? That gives 0.98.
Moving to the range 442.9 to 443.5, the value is 1.07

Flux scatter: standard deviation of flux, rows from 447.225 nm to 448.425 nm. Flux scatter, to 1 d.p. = 0.5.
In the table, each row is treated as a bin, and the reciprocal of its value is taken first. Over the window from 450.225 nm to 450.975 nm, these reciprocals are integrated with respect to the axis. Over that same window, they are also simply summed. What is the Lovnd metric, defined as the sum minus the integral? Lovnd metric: 0.349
